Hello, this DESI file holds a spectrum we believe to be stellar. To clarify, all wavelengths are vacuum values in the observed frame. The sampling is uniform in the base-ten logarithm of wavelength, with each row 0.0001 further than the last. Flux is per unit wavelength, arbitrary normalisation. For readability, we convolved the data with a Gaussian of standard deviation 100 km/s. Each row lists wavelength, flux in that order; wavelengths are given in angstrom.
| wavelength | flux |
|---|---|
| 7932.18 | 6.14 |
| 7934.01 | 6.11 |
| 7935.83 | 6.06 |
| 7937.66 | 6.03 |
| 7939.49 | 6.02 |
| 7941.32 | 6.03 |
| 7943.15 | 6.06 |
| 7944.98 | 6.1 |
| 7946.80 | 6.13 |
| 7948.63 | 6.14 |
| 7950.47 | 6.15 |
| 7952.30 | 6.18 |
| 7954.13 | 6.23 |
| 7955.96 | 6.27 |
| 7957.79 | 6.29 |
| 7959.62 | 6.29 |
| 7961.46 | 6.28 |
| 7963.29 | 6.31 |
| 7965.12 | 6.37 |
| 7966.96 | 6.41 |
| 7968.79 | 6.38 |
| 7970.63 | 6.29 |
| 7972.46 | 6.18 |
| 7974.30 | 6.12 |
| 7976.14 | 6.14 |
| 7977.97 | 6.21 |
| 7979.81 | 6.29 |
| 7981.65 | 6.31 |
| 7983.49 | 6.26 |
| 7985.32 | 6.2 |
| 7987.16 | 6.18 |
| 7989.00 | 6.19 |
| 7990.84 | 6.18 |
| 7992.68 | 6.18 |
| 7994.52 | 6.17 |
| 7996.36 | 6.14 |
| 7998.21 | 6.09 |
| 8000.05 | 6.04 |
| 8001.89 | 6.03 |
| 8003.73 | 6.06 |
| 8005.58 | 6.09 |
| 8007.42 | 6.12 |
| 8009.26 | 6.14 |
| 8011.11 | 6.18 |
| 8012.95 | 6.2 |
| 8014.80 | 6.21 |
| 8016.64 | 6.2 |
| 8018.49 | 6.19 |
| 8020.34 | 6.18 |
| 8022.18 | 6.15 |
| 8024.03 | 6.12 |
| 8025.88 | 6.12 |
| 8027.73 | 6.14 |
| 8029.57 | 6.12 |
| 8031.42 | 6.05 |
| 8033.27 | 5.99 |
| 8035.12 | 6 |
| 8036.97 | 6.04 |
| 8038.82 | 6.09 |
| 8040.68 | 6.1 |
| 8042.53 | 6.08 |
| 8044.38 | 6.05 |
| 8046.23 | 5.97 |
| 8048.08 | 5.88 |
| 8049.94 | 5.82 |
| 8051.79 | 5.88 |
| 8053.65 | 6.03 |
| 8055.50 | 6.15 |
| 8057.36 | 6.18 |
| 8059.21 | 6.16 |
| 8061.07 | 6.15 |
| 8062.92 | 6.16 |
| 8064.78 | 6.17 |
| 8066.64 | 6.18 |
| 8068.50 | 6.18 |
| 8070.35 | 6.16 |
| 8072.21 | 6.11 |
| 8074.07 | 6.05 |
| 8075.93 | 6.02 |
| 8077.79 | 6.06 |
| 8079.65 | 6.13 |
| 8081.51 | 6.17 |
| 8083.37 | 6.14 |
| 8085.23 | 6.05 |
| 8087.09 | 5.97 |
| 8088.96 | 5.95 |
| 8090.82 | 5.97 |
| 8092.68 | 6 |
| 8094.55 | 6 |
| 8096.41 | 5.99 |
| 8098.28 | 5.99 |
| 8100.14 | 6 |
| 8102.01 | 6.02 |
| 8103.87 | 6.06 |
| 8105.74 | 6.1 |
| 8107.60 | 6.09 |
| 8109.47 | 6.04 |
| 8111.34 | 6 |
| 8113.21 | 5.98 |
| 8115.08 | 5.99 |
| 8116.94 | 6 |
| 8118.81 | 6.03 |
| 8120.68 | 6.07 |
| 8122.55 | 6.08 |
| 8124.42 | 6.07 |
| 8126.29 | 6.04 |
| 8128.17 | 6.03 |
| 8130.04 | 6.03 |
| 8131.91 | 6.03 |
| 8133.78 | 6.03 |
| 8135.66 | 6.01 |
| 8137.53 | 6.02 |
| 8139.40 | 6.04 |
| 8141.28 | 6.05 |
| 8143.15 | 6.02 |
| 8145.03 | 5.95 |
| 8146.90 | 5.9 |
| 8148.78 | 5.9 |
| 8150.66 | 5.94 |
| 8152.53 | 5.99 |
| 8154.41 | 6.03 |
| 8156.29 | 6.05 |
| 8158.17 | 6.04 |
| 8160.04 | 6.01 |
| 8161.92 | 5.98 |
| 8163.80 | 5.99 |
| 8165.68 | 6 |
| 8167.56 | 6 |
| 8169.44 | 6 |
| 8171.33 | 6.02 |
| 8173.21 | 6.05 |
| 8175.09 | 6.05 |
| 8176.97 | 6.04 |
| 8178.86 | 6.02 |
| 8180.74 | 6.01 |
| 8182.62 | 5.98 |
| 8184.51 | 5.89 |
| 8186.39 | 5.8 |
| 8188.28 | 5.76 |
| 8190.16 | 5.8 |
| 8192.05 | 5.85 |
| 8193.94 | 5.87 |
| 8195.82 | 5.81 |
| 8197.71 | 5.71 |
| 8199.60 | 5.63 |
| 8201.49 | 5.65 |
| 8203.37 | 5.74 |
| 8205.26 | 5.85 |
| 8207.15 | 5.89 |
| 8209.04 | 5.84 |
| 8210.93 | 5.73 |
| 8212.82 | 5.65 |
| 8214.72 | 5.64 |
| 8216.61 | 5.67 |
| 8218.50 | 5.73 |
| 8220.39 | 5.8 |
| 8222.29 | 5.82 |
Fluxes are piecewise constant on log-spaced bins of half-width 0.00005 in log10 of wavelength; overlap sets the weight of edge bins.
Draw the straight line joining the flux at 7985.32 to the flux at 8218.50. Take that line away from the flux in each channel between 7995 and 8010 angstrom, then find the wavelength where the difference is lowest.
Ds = 8001.89 angstrom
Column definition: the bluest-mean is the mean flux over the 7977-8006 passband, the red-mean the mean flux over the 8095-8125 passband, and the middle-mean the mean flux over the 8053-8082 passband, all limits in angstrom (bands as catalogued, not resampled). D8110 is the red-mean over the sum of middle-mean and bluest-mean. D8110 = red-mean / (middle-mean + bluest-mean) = 0.491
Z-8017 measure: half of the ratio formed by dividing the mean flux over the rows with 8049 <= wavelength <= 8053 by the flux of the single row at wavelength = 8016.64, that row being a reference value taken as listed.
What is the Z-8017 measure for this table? 0.472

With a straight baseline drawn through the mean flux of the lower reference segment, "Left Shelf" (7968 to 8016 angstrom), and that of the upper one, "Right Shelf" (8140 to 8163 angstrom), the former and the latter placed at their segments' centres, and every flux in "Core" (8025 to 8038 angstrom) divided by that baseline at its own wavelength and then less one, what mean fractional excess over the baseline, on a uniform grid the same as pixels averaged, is -0.010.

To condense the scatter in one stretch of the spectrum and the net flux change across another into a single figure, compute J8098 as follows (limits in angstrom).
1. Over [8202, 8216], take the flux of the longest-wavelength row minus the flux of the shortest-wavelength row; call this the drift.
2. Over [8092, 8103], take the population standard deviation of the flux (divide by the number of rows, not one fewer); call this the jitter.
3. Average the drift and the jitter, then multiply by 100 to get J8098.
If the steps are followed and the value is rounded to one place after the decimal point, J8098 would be -4.5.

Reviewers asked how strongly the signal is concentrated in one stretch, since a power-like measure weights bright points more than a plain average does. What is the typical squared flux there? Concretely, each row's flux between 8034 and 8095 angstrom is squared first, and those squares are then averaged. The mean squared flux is 36.8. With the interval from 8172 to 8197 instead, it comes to 35.0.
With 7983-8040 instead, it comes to 37.6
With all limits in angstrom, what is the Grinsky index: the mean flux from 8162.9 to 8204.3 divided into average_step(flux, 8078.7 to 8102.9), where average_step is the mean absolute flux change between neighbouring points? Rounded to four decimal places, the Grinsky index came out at 0.0049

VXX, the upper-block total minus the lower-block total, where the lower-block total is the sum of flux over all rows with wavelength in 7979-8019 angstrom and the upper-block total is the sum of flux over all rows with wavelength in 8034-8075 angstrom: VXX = -2.1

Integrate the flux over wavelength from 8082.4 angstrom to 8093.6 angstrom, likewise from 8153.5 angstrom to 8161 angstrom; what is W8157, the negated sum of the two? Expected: -113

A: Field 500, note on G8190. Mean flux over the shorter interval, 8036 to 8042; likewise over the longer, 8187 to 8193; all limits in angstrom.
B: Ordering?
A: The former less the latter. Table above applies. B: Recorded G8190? 0.27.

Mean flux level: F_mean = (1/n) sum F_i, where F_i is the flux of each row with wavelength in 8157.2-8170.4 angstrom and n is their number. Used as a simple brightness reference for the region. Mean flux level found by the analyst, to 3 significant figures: 6.00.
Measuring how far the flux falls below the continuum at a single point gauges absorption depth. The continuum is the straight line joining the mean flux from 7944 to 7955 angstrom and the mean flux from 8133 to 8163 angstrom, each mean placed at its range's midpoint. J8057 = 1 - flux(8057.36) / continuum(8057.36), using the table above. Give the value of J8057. -0.018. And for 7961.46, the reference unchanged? -0.022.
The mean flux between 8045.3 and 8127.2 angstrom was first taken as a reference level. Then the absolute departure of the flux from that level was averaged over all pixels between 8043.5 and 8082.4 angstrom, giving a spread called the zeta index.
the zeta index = 0.095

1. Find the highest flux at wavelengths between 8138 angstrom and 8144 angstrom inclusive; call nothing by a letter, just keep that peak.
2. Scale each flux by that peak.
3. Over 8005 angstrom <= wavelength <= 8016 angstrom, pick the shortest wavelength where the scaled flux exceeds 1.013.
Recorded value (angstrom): 8009.26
